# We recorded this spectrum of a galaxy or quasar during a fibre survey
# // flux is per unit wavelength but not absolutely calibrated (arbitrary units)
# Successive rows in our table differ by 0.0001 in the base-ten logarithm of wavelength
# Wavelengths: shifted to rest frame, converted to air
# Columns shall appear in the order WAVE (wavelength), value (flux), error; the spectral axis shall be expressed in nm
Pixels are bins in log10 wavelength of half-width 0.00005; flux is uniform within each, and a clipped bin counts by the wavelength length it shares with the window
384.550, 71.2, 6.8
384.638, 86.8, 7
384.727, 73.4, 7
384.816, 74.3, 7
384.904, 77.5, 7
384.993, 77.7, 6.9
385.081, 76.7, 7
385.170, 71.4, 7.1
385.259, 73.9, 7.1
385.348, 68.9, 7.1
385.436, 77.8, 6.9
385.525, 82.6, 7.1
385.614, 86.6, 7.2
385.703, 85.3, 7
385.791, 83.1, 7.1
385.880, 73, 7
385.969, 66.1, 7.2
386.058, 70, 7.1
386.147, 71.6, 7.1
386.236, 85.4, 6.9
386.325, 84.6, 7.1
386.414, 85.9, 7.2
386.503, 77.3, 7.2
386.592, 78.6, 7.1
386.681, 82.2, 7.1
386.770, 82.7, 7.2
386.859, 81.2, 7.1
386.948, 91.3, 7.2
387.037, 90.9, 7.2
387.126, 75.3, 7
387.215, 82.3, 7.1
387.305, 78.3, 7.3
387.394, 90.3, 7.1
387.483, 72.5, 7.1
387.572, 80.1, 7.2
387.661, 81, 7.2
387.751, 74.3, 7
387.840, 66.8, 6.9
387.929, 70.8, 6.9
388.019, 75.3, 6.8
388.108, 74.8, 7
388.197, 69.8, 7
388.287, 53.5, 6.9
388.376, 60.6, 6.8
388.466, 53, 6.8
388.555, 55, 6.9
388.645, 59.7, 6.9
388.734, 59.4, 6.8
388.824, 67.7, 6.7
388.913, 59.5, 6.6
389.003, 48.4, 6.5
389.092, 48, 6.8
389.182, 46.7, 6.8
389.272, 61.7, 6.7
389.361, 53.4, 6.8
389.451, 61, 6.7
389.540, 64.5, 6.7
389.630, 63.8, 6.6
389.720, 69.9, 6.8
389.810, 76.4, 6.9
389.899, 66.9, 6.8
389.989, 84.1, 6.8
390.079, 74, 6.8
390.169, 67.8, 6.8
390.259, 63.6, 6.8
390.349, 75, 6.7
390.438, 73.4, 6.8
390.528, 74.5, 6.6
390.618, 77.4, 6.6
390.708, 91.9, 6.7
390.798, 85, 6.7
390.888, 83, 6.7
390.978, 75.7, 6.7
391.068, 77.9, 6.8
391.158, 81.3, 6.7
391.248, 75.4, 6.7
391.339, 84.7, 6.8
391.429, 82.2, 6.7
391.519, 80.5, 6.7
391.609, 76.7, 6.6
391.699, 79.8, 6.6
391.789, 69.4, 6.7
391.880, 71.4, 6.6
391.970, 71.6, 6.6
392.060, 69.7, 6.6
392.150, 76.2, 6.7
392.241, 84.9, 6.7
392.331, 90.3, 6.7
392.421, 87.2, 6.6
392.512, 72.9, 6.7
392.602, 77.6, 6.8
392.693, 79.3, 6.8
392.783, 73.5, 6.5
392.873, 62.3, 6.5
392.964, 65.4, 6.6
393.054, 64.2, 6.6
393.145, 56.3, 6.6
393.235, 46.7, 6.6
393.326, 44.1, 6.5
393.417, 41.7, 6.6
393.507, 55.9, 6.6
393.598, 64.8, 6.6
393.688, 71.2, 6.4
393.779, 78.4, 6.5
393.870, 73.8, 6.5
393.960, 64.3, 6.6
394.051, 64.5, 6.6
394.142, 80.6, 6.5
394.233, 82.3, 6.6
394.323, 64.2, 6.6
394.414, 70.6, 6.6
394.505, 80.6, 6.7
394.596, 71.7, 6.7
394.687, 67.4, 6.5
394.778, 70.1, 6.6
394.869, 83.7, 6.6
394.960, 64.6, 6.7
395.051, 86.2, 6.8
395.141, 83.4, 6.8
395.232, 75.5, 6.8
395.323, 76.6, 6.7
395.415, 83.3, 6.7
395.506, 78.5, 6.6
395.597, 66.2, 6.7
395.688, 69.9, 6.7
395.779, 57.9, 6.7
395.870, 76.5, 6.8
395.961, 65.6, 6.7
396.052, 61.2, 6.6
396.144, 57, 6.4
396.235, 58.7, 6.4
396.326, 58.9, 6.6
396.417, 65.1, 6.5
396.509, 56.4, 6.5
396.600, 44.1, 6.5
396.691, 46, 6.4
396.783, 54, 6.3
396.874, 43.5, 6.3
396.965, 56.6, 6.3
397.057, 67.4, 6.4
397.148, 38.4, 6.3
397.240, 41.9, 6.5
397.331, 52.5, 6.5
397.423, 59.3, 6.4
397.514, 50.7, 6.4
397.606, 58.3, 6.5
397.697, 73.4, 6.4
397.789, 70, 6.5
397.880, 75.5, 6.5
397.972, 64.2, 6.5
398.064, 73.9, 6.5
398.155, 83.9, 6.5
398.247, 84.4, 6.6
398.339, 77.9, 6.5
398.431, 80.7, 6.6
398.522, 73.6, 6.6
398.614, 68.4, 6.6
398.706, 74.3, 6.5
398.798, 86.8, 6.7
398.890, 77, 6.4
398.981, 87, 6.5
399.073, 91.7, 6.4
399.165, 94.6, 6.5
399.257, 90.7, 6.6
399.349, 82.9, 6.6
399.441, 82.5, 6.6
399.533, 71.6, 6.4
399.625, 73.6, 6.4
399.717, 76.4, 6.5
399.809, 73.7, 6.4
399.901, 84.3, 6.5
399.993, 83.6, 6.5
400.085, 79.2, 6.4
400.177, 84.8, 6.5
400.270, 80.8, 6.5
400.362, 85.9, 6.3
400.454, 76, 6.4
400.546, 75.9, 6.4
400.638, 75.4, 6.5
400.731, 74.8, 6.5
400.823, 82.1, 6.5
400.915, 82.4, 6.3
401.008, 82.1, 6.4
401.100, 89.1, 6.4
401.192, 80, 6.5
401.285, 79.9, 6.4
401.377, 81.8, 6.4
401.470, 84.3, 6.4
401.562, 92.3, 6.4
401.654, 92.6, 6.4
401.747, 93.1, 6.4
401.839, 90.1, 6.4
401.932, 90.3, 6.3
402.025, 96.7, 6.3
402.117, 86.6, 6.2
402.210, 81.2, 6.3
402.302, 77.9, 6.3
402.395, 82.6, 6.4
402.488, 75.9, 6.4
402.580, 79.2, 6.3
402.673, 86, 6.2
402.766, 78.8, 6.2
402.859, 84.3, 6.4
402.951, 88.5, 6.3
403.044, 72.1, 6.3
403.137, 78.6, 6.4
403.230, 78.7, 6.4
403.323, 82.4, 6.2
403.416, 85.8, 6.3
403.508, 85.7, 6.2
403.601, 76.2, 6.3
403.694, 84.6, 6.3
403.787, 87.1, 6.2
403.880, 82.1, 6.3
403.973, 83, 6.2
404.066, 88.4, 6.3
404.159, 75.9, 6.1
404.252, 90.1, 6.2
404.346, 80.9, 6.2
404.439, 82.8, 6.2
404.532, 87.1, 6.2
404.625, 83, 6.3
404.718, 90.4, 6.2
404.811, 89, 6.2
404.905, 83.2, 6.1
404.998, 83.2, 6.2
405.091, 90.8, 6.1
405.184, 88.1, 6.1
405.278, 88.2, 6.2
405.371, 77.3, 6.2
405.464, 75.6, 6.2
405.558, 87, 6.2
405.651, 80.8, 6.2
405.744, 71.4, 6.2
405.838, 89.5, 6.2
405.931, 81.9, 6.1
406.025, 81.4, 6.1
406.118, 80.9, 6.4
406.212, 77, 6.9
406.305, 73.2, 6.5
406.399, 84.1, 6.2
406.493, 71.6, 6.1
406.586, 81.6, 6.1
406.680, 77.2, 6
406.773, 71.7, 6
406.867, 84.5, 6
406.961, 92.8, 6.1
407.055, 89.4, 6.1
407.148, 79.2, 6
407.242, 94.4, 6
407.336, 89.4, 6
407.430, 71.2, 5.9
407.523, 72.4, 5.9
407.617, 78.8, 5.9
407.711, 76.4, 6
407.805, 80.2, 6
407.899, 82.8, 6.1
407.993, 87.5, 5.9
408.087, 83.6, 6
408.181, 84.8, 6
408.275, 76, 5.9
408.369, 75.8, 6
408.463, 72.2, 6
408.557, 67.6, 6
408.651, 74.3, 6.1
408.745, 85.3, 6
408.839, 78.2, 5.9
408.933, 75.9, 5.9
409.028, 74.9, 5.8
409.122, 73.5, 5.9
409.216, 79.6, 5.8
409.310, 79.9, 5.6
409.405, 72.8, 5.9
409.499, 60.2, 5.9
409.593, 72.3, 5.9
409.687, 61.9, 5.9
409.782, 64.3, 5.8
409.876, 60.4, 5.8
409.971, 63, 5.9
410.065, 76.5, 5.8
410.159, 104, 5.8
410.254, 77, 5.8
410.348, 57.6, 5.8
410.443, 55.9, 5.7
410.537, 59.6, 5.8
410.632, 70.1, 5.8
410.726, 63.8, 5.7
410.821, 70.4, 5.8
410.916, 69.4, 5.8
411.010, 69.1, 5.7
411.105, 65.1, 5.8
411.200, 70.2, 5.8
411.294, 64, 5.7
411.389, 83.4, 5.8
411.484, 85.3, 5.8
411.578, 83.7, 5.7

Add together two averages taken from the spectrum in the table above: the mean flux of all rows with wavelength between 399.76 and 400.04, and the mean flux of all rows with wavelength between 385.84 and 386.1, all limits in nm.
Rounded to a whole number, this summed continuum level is 150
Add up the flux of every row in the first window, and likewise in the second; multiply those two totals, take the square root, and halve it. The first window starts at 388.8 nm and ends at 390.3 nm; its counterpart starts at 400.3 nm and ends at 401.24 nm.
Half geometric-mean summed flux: 465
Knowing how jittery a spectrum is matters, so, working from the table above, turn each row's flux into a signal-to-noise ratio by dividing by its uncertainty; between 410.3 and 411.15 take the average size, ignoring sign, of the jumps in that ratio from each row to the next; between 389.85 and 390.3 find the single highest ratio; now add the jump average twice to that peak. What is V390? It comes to 13.7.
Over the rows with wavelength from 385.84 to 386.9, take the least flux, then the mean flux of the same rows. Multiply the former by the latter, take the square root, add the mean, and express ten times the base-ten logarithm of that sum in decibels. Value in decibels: 21.8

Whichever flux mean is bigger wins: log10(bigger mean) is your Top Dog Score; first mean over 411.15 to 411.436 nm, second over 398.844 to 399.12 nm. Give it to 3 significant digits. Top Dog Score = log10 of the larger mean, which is 1.93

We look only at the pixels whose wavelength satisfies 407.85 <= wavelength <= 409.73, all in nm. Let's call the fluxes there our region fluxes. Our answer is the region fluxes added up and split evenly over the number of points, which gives 76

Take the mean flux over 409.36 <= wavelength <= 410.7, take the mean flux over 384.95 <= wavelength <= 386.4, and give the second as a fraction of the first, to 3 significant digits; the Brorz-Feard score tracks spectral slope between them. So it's 1.13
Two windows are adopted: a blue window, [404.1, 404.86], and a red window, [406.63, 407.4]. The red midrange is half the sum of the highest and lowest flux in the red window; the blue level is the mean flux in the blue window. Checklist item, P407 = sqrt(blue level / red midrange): 1.01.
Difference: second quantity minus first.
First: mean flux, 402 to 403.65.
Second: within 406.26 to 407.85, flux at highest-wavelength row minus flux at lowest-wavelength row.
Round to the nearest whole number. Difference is -75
